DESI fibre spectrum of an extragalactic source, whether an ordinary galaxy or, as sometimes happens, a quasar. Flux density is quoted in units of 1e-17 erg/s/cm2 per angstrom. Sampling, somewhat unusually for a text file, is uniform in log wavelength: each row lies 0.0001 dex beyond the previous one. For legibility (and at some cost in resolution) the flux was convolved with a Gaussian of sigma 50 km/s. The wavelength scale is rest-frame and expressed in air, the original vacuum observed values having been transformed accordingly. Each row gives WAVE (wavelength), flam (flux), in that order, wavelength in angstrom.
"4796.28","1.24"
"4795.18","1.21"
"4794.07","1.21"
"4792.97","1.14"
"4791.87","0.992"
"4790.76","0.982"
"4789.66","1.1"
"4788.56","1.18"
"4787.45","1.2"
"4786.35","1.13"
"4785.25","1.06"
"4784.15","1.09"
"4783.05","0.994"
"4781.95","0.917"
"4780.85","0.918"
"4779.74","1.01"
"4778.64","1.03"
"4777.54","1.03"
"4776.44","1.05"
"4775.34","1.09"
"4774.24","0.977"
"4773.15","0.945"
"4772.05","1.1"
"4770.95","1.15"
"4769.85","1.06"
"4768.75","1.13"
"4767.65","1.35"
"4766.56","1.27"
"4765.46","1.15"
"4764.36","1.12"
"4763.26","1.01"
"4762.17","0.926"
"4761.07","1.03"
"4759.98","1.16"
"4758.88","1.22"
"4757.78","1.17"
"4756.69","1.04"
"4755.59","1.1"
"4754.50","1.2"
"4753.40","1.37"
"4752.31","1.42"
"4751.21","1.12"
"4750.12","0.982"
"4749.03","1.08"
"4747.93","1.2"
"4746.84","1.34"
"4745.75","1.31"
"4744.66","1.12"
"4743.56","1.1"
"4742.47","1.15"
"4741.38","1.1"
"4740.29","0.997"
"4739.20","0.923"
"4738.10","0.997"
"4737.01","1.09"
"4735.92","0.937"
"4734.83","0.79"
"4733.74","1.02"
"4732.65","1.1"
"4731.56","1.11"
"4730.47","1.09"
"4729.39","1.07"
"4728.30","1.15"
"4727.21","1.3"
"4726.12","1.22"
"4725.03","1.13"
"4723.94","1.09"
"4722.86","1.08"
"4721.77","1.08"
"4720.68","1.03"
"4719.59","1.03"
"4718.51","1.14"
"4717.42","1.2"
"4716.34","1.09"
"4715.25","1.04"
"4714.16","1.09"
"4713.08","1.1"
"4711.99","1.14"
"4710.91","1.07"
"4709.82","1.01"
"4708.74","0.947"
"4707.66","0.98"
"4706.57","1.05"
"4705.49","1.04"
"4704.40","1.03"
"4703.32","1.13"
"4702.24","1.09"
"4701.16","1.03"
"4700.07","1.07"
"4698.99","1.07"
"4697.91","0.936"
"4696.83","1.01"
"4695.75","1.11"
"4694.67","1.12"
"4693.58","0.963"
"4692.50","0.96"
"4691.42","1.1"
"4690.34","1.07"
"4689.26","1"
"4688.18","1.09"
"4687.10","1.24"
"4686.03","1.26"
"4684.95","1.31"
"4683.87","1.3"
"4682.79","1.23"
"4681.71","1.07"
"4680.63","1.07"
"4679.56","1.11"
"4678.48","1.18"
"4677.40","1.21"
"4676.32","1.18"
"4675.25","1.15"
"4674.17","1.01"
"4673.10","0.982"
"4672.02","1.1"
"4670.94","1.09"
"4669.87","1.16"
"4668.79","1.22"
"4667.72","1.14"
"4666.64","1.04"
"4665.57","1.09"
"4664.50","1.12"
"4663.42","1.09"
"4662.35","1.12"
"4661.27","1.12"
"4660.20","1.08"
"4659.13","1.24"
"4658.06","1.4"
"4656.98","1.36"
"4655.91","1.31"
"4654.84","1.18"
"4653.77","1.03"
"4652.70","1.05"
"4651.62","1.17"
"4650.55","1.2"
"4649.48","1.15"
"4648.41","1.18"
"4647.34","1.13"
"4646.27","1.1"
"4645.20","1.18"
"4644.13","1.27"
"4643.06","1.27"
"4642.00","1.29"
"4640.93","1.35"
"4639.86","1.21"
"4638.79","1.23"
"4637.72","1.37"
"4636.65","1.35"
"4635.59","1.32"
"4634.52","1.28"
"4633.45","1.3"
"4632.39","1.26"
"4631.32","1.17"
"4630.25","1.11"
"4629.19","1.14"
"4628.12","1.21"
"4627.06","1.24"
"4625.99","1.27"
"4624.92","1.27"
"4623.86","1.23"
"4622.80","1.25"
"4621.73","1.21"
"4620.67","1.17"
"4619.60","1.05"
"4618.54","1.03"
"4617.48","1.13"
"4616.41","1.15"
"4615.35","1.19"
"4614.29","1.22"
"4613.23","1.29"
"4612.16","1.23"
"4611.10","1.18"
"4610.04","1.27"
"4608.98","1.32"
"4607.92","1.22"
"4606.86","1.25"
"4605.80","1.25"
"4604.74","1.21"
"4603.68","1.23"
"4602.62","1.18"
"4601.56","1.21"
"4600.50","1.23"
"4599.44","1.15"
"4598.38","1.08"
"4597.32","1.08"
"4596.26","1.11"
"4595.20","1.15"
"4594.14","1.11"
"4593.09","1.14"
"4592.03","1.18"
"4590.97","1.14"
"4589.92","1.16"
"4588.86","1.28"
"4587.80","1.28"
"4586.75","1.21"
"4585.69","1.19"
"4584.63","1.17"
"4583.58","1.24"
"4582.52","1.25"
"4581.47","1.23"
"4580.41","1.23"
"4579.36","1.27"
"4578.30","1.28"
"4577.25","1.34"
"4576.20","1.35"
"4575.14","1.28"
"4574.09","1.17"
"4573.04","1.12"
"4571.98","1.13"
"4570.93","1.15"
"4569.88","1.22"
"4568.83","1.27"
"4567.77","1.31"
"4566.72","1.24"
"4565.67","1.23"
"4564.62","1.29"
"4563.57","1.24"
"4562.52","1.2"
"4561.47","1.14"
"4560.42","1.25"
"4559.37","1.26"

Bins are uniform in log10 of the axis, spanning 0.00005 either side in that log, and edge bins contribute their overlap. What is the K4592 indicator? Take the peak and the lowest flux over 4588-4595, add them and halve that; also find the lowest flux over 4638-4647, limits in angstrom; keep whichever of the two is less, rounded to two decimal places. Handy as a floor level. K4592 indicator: 1.10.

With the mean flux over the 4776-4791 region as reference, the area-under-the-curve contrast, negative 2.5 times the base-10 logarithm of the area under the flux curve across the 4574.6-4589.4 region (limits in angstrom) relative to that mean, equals -3.12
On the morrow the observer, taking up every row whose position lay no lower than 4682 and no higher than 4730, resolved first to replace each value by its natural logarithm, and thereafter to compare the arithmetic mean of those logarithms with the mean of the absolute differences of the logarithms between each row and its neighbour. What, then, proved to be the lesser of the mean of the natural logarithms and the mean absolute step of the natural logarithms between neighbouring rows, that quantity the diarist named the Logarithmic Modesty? 0.055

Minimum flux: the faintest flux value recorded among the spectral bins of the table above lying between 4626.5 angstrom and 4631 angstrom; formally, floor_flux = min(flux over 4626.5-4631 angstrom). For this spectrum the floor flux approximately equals 1.11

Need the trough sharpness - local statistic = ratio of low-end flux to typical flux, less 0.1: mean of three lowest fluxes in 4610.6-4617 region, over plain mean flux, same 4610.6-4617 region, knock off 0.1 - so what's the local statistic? 0.87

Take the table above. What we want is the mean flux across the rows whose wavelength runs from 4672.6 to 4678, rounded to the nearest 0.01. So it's 1.11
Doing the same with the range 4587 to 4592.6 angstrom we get 1.21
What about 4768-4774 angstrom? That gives 1.08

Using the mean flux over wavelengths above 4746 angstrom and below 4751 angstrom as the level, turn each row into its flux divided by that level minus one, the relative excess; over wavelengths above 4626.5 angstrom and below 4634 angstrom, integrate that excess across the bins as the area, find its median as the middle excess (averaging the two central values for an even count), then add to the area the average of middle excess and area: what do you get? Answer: 0.5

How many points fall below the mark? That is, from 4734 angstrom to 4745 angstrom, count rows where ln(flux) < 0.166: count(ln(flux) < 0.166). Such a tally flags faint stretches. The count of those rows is 10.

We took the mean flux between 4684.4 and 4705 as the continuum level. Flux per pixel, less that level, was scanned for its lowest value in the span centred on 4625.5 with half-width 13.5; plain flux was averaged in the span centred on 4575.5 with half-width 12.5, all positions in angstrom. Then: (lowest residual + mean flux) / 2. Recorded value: 0.592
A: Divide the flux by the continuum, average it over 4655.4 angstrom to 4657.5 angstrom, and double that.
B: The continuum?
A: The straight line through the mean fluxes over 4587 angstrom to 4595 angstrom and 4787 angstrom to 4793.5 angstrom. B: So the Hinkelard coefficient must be 2.3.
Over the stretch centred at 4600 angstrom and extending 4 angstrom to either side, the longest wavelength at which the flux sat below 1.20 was 4602.62 angstrom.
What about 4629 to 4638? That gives 4631.32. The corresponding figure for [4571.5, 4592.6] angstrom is 4592.03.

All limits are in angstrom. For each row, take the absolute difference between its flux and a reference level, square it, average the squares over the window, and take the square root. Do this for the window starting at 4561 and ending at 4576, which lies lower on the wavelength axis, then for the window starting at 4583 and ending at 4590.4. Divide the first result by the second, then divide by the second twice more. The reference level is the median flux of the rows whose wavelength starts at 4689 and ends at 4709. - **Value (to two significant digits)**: 29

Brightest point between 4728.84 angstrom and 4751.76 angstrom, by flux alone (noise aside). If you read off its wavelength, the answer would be 4746.84 angstrom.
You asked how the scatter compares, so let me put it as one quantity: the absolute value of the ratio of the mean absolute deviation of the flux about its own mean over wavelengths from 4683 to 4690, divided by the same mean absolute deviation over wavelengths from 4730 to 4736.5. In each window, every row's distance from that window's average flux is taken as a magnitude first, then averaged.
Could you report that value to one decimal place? 1.1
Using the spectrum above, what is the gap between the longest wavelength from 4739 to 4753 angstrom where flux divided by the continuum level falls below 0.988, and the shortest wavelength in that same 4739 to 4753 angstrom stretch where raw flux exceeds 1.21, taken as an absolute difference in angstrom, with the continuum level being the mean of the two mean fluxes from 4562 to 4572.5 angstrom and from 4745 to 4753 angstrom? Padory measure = 5.5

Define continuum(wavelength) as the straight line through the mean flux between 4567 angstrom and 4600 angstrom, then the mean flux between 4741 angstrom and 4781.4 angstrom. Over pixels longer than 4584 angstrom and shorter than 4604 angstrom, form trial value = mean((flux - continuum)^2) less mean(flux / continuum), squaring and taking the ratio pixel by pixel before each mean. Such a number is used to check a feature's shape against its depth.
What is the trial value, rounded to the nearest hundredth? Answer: -0.98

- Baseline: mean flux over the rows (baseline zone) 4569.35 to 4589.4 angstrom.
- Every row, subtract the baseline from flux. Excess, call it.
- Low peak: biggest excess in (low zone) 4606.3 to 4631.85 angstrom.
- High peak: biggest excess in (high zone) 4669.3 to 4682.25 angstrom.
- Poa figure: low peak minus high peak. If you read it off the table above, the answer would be 0.11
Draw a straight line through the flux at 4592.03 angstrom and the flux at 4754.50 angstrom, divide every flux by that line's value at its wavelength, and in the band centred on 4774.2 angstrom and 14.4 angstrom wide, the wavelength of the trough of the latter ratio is 4780.85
